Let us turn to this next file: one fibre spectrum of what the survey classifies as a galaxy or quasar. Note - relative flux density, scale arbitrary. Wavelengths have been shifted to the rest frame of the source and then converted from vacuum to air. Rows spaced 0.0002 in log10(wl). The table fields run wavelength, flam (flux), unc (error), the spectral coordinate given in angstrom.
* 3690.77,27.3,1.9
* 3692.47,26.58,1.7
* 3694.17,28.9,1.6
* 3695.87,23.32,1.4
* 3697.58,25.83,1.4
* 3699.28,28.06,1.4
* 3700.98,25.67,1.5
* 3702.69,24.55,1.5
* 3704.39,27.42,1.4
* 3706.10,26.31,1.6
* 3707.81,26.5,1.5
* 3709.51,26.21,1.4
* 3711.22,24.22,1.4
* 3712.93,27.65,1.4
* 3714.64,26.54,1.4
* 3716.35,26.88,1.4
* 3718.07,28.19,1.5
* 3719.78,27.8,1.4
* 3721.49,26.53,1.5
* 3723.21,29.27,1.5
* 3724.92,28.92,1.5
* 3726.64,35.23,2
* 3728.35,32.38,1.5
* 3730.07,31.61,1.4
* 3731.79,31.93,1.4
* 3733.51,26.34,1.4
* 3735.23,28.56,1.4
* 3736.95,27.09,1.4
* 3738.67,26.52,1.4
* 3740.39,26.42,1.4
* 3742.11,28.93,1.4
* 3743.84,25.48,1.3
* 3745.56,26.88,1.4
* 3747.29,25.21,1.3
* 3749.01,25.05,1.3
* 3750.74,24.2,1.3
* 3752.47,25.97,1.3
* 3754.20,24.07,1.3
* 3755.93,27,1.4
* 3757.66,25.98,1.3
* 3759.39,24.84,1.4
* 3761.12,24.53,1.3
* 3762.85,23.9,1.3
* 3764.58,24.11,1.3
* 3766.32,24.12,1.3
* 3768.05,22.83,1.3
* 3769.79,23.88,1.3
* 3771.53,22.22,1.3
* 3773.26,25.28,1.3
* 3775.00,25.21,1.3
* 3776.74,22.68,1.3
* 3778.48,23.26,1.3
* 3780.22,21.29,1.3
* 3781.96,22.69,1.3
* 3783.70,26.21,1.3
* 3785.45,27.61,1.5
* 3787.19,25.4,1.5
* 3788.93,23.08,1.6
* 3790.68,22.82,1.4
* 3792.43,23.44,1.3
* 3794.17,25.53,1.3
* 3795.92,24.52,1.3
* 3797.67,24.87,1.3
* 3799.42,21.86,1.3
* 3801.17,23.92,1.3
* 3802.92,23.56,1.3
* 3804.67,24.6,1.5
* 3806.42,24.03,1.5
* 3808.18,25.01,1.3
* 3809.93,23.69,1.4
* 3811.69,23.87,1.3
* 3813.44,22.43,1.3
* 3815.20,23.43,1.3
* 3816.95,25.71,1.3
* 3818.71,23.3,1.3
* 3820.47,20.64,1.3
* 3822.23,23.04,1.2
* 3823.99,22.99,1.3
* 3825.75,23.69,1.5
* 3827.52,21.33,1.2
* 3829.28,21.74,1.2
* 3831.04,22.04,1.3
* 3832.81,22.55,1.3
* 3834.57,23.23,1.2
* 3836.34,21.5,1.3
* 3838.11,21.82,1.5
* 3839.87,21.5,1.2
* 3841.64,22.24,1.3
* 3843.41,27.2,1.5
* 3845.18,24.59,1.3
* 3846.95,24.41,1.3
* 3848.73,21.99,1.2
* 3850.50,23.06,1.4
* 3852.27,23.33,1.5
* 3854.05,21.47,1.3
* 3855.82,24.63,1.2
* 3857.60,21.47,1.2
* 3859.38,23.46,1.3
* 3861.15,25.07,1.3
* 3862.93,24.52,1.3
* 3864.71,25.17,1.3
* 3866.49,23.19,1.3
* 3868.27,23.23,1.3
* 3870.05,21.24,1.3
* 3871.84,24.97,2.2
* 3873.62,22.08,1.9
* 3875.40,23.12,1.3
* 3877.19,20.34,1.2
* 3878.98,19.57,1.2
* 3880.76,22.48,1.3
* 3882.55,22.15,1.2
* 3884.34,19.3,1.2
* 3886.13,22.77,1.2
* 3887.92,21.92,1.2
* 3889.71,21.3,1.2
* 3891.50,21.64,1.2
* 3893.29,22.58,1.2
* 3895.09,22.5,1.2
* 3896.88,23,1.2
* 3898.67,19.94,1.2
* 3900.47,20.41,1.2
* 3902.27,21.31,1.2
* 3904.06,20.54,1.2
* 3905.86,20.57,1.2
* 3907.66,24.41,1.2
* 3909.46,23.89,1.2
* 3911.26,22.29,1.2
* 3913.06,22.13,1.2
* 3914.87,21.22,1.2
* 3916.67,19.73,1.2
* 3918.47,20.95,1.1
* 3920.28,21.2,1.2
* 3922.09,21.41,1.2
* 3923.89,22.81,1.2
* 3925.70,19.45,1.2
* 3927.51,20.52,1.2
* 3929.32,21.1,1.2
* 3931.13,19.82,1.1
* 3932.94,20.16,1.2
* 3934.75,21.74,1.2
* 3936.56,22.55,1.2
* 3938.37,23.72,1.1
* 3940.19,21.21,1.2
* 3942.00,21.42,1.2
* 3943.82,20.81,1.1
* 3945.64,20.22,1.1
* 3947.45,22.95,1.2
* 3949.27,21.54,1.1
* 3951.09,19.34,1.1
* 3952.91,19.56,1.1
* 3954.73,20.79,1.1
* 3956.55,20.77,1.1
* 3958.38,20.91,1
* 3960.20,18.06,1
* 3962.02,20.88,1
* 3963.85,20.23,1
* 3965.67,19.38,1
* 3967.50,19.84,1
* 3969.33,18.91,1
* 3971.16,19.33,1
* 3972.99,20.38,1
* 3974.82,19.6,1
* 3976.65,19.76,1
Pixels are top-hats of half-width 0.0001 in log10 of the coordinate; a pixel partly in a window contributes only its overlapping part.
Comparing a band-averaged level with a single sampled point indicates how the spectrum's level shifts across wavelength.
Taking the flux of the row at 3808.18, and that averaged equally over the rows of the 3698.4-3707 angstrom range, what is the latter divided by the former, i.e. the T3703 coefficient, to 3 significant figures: 1.06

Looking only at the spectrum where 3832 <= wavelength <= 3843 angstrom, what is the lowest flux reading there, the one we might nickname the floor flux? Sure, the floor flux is 21.5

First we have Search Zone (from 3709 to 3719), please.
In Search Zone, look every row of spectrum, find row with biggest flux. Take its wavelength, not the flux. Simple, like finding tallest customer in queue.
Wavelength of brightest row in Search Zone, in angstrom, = 3718.07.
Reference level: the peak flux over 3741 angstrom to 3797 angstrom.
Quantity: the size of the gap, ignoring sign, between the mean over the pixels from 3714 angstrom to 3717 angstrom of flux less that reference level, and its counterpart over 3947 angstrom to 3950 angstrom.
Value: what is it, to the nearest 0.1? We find 4.5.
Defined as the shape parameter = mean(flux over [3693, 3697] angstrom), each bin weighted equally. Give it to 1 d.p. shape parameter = 26.1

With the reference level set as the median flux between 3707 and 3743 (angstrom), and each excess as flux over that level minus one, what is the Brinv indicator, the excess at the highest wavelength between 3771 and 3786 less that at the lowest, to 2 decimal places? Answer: 0.19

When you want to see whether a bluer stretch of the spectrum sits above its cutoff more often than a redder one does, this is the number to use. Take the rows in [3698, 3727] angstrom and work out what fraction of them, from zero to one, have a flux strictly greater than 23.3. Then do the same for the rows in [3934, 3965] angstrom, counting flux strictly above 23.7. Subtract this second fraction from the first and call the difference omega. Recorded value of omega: 0.94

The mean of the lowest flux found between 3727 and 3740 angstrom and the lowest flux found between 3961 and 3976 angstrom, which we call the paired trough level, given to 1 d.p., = 22.6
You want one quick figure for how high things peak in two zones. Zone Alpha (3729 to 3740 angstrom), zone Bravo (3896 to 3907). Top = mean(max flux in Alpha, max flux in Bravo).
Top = 27.5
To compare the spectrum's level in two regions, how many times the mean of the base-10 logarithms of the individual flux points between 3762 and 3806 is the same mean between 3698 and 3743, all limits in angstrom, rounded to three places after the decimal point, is 0.955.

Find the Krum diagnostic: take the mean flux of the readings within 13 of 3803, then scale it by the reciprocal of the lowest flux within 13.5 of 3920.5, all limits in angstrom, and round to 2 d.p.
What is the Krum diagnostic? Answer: 1.23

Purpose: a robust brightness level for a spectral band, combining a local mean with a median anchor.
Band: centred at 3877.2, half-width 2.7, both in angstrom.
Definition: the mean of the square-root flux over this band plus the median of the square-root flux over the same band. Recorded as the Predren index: 9.1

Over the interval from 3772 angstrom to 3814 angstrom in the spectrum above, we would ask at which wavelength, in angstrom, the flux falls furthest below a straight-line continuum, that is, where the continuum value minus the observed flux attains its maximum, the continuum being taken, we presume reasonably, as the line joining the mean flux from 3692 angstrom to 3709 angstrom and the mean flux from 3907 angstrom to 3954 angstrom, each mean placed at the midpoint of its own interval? 3780.22 angstrom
